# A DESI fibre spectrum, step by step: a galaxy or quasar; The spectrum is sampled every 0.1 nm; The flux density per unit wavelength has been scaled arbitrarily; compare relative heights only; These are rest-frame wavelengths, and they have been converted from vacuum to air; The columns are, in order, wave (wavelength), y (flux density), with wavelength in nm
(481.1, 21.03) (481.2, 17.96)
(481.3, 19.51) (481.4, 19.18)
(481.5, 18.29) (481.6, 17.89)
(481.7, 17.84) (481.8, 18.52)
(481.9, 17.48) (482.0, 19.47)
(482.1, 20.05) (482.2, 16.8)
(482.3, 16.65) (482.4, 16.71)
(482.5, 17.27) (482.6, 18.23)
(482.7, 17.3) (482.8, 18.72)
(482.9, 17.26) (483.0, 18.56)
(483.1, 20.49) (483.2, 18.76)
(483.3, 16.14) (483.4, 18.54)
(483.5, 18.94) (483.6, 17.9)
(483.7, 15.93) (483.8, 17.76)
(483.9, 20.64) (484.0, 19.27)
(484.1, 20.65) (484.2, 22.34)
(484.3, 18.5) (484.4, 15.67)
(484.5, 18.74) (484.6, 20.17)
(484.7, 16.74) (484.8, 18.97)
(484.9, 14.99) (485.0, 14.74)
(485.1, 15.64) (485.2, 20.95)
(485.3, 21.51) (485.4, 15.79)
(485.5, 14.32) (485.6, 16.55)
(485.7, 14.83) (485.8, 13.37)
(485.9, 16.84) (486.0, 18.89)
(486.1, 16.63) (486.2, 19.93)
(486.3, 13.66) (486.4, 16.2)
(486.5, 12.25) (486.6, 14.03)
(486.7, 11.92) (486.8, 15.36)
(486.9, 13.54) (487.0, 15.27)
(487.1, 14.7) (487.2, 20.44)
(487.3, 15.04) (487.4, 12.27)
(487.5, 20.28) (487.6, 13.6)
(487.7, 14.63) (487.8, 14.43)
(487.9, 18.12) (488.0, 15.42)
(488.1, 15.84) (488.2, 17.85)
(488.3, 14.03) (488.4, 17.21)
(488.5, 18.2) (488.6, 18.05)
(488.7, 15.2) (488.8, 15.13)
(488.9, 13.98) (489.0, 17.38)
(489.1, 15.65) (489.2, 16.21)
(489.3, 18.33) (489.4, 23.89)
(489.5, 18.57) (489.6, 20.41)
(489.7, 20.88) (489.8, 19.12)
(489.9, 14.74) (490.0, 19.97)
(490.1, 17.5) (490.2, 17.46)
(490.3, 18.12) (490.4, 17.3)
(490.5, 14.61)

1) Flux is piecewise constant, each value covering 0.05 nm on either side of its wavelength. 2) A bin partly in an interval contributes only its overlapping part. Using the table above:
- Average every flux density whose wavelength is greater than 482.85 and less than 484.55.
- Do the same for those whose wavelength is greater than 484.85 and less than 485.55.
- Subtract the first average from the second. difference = -1.7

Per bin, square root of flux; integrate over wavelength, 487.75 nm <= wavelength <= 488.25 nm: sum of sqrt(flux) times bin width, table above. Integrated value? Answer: 2.019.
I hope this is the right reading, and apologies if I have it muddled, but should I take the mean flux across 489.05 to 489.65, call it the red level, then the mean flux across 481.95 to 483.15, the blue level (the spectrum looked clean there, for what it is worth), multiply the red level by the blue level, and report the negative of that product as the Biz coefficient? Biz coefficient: -342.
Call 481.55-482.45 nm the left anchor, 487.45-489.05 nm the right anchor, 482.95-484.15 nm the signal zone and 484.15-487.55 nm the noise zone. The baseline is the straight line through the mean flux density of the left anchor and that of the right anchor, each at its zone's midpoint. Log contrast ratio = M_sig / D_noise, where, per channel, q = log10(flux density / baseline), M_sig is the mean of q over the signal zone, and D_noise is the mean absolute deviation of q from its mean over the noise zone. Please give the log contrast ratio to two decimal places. 0.44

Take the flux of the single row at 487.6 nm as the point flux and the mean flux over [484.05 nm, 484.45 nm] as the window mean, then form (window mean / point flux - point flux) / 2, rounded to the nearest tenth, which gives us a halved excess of -6.1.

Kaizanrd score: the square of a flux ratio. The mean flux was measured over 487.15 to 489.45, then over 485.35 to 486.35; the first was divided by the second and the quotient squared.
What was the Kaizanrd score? 1.06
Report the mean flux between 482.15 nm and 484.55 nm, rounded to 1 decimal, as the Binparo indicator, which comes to 18.2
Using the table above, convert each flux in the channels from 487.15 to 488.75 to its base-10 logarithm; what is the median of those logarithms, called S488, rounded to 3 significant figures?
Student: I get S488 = 1.19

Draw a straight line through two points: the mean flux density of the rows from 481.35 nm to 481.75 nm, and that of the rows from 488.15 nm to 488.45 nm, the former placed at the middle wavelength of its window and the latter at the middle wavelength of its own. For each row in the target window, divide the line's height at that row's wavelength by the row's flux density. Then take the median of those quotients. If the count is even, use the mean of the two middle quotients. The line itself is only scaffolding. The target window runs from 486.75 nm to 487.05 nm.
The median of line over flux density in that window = 1.10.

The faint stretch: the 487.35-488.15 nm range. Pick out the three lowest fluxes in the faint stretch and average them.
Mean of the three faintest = 13.4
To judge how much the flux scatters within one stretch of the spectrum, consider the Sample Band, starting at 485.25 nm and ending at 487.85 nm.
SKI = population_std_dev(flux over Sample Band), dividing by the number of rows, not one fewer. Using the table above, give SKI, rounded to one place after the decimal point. 2.6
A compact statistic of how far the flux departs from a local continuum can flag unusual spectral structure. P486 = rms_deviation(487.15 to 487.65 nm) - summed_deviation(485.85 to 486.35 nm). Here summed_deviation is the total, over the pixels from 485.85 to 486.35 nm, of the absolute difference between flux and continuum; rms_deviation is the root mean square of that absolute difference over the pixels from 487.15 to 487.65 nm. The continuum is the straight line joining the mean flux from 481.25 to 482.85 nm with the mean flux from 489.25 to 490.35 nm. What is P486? -6.1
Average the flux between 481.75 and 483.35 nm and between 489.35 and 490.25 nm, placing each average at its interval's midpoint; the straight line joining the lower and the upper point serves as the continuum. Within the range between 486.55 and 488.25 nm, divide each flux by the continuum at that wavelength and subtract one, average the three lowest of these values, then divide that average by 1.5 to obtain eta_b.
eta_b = -0.219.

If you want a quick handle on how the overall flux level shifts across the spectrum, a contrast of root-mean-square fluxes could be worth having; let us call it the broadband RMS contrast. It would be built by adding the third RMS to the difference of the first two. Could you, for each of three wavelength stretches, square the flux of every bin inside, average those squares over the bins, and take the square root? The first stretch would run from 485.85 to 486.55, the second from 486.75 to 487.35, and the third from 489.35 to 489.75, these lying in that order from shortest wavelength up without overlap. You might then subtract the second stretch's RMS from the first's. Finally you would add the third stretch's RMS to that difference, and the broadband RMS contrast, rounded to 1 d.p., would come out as 21.7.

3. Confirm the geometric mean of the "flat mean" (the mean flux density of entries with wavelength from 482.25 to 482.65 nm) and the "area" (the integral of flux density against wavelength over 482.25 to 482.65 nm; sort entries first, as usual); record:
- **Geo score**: 10.9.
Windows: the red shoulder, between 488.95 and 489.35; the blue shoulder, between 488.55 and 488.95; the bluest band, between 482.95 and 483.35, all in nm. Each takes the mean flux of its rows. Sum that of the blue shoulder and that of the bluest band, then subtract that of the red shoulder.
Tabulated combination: 17.2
